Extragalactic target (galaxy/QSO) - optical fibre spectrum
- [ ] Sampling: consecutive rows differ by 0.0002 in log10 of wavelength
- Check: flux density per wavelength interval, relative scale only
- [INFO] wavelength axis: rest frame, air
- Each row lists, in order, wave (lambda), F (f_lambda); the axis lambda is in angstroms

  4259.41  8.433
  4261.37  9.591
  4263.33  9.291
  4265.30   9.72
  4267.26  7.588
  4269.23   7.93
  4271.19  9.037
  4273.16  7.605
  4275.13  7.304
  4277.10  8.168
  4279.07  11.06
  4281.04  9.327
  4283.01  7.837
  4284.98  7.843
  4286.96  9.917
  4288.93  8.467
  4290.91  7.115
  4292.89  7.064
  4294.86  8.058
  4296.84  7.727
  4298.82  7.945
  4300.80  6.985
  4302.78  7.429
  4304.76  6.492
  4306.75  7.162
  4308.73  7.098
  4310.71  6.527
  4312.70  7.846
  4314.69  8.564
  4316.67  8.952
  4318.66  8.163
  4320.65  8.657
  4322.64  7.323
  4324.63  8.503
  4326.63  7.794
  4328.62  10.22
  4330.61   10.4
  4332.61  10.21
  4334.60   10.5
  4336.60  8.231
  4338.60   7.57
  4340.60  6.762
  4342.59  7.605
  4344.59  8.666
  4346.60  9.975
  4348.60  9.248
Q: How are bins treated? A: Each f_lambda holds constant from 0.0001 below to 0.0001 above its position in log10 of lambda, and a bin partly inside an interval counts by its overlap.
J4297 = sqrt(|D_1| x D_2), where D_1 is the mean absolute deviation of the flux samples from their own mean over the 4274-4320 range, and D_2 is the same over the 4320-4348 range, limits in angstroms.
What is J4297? 0.92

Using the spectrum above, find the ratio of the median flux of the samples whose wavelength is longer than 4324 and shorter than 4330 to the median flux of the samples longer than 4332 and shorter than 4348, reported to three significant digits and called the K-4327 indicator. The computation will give 1.01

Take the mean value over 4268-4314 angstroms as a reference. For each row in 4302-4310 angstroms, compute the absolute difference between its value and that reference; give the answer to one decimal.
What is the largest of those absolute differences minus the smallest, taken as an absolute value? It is 0.9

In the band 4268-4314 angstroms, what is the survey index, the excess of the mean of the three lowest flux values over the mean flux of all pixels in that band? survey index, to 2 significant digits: -1.2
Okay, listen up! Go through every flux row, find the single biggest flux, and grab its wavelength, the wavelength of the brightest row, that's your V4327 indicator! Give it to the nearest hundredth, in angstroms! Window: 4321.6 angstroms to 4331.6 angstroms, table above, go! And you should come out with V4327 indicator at 4330.61 angstroms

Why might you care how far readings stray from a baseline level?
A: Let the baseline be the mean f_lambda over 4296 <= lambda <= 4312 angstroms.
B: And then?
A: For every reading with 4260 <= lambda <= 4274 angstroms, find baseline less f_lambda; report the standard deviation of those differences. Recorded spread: 0.9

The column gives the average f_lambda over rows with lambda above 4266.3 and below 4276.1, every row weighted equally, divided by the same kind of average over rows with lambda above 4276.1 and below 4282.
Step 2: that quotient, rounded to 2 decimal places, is 0.83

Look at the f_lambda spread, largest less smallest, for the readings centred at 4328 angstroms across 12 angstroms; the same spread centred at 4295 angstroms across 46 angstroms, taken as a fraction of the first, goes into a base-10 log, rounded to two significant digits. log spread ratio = 0.17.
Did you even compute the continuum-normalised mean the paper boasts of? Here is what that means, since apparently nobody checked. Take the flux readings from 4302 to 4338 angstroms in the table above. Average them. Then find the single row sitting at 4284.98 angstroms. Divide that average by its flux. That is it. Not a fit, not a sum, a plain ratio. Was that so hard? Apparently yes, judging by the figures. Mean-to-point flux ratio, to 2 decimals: 1.06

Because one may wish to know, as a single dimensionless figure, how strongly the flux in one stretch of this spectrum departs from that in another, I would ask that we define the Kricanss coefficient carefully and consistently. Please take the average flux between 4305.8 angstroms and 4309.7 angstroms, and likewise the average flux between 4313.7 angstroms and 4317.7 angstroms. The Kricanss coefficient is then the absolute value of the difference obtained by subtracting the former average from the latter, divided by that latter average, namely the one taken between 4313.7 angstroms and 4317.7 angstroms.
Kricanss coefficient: 0.186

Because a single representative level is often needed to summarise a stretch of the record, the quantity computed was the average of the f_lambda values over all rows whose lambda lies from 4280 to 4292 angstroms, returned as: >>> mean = 8.4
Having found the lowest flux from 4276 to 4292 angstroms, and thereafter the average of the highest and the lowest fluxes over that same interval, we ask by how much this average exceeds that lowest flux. 2.0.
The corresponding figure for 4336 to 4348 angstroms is 1.6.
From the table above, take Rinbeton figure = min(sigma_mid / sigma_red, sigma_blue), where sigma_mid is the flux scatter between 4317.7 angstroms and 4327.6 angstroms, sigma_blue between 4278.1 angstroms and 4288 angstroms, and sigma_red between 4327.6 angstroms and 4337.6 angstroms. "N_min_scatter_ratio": 0.571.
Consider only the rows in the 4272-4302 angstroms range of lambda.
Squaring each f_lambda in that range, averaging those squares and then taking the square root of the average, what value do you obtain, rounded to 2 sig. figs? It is 8.2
